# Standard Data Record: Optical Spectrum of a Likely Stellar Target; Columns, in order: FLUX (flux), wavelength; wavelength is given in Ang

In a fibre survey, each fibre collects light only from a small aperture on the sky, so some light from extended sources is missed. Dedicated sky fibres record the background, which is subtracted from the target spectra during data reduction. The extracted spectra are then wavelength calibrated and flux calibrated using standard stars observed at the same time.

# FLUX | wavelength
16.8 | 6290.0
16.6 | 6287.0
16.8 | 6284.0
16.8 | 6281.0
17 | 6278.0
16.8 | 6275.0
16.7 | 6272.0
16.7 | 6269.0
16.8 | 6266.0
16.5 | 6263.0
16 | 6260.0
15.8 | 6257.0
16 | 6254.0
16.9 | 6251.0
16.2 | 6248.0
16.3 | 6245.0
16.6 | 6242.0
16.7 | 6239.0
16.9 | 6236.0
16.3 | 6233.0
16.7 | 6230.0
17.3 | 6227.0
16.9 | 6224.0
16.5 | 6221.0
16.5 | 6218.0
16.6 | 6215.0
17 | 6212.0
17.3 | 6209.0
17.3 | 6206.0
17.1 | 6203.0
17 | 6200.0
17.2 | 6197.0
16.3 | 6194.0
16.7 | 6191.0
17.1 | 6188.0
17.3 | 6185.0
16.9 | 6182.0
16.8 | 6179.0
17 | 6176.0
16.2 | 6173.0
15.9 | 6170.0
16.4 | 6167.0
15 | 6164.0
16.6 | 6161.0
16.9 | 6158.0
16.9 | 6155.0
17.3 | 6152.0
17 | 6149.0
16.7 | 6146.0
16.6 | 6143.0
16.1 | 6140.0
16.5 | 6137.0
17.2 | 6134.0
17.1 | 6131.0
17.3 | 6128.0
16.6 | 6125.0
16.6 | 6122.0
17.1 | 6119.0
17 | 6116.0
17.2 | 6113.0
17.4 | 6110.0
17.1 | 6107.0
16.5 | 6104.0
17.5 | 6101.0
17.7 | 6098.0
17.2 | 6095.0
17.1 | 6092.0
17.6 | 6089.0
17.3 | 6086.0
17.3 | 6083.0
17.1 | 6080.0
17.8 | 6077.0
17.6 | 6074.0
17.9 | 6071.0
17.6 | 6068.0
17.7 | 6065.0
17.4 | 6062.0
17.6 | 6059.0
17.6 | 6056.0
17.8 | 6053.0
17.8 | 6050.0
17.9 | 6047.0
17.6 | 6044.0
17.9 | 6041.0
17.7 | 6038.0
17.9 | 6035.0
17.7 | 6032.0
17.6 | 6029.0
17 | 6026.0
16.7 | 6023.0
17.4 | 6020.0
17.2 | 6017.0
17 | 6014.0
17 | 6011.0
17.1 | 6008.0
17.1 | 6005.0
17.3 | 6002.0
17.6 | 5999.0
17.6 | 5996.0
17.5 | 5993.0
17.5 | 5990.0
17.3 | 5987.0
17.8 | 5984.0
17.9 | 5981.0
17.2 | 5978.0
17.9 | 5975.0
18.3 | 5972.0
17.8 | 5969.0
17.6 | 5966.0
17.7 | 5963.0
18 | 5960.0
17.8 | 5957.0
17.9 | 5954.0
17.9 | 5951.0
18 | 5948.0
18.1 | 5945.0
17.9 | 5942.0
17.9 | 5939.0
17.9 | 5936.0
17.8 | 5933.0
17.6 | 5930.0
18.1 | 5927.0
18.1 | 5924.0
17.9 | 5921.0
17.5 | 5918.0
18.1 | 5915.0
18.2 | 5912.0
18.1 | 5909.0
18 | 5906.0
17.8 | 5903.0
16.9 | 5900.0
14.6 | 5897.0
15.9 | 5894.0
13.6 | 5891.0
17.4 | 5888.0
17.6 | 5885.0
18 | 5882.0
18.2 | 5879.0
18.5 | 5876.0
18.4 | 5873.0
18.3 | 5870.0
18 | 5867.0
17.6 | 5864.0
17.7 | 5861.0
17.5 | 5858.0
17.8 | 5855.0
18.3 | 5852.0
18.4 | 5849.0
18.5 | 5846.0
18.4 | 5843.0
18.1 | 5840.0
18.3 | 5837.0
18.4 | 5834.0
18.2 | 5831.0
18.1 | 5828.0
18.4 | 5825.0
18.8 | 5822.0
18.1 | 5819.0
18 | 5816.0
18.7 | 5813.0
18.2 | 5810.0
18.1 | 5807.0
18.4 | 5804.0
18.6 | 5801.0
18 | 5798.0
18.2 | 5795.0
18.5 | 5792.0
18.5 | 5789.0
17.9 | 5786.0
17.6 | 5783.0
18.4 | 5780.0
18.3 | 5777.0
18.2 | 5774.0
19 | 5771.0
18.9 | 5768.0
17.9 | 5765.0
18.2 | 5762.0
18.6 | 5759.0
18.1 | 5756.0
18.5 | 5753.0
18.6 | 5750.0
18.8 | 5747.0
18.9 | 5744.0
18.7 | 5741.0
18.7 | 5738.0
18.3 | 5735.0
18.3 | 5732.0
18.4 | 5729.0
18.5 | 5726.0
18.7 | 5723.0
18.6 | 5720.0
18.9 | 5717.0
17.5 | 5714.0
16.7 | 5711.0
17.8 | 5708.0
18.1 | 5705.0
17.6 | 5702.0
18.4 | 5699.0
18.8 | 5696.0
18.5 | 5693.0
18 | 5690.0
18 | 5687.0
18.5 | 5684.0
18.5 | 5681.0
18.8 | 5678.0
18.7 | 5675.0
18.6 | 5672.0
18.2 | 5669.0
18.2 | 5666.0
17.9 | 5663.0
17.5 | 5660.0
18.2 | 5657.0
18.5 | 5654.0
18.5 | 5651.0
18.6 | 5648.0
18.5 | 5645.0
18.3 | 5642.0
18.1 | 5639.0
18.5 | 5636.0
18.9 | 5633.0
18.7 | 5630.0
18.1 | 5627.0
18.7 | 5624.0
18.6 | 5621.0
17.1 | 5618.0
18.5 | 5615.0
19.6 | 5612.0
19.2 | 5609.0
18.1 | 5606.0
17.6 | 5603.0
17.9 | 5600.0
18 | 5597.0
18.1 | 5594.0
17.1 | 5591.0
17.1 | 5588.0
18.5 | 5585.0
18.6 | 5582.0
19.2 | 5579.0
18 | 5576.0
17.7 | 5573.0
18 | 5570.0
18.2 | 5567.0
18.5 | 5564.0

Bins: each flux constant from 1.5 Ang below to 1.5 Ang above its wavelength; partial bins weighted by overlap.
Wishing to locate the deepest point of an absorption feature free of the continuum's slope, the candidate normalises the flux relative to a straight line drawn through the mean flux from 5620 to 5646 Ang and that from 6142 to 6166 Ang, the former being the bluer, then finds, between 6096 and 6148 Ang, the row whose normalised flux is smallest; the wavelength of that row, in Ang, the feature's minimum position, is 6140.0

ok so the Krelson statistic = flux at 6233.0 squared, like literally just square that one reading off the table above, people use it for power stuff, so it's 266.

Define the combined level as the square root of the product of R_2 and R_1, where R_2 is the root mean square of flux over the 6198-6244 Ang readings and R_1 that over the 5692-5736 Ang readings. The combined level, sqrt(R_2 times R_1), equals 17.5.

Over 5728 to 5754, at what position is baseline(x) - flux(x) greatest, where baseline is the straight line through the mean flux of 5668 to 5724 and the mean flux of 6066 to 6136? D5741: 5732.0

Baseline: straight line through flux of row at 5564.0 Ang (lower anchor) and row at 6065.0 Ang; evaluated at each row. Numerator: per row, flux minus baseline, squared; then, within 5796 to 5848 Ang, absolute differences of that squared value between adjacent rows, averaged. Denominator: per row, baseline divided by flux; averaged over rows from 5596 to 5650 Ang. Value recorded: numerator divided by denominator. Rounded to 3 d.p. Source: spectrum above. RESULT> 0.161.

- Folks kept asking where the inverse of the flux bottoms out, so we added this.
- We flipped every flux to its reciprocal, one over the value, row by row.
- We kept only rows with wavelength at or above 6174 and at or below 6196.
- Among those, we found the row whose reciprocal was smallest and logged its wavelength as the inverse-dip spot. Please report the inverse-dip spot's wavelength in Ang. 6185.0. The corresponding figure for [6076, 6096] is 6077.0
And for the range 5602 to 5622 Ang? 5612.0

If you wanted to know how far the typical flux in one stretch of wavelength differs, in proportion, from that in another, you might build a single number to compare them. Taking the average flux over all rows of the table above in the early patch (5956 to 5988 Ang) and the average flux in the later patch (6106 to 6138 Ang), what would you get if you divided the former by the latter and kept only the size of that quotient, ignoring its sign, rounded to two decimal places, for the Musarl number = 1.04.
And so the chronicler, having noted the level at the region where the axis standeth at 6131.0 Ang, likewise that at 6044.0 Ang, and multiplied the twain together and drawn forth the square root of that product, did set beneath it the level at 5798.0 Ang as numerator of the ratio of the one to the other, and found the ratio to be 1.04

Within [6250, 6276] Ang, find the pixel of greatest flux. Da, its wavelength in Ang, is 6251.0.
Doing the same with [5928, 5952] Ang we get 5945.0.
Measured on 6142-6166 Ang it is 6152.0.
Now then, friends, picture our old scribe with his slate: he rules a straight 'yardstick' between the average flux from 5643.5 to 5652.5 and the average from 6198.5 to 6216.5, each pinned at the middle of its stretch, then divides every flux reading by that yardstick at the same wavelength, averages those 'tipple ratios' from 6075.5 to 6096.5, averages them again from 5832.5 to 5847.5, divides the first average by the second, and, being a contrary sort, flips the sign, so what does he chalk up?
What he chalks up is -0.98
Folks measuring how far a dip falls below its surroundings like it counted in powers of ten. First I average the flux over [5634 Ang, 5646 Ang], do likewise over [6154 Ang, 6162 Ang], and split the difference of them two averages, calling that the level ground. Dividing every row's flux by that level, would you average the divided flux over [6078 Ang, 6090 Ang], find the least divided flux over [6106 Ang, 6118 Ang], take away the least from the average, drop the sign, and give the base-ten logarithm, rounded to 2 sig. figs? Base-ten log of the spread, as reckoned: -1.7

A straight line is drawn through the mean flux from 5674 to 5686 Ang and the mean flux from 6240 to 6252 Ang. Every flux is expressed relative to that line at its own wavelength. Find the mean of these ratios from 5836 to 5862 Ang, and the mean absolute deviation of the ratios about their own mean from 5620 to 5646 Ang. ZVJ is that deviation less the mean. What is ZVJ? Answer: -1.00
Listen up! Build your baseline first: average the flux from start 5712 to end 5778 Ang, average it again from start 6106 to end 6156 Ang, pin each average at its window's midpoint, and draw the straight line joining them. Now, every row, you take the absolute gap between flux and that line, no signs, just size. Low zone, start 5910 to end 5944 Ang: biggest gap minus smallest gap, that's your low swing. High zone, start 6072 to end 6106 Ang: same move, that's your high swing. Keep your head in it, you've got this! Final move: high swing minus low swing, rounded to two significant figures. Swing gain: 0.32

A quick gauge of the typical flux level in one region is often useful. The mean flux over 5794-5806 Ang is 18.3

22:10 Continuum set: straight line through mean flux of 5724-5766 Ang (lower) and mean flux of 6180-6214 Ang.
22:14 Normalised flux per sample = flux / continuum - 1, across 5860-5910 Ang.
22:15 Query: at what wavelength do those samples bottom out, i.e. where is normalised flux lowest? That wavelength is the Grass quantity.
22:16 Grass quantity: 5891.0 Ang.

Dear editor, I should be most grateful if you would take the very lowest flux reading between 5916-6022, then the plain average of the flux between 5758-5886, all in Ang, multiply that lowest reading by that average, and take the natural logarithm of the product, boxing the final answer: 5.74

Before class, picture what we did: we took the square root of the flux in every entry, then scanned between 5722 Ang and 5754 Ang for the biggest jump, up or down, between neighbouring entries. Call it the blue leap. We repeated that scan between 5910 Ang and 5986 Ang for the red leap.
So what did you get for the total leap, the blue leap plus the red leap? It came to 0.13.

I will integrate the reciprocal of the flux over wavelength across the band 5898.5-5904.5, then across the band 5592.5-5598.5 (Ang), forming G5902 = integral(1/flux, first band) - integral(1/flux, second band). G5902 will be 0.014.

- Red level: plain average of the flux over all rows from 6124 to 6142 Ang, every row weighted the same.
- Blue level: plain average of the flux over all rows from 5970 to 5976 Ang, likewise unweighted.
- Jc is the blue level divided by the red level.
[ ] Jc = 1.08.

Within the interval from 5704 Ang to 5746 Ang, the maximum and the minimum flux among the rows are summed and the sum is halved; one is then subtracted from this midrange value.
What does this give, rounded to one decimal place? 16.8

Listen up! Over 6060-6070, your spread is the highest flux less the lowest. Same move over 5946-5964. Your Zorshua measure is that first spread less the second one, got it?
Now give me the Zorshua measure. 0.0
